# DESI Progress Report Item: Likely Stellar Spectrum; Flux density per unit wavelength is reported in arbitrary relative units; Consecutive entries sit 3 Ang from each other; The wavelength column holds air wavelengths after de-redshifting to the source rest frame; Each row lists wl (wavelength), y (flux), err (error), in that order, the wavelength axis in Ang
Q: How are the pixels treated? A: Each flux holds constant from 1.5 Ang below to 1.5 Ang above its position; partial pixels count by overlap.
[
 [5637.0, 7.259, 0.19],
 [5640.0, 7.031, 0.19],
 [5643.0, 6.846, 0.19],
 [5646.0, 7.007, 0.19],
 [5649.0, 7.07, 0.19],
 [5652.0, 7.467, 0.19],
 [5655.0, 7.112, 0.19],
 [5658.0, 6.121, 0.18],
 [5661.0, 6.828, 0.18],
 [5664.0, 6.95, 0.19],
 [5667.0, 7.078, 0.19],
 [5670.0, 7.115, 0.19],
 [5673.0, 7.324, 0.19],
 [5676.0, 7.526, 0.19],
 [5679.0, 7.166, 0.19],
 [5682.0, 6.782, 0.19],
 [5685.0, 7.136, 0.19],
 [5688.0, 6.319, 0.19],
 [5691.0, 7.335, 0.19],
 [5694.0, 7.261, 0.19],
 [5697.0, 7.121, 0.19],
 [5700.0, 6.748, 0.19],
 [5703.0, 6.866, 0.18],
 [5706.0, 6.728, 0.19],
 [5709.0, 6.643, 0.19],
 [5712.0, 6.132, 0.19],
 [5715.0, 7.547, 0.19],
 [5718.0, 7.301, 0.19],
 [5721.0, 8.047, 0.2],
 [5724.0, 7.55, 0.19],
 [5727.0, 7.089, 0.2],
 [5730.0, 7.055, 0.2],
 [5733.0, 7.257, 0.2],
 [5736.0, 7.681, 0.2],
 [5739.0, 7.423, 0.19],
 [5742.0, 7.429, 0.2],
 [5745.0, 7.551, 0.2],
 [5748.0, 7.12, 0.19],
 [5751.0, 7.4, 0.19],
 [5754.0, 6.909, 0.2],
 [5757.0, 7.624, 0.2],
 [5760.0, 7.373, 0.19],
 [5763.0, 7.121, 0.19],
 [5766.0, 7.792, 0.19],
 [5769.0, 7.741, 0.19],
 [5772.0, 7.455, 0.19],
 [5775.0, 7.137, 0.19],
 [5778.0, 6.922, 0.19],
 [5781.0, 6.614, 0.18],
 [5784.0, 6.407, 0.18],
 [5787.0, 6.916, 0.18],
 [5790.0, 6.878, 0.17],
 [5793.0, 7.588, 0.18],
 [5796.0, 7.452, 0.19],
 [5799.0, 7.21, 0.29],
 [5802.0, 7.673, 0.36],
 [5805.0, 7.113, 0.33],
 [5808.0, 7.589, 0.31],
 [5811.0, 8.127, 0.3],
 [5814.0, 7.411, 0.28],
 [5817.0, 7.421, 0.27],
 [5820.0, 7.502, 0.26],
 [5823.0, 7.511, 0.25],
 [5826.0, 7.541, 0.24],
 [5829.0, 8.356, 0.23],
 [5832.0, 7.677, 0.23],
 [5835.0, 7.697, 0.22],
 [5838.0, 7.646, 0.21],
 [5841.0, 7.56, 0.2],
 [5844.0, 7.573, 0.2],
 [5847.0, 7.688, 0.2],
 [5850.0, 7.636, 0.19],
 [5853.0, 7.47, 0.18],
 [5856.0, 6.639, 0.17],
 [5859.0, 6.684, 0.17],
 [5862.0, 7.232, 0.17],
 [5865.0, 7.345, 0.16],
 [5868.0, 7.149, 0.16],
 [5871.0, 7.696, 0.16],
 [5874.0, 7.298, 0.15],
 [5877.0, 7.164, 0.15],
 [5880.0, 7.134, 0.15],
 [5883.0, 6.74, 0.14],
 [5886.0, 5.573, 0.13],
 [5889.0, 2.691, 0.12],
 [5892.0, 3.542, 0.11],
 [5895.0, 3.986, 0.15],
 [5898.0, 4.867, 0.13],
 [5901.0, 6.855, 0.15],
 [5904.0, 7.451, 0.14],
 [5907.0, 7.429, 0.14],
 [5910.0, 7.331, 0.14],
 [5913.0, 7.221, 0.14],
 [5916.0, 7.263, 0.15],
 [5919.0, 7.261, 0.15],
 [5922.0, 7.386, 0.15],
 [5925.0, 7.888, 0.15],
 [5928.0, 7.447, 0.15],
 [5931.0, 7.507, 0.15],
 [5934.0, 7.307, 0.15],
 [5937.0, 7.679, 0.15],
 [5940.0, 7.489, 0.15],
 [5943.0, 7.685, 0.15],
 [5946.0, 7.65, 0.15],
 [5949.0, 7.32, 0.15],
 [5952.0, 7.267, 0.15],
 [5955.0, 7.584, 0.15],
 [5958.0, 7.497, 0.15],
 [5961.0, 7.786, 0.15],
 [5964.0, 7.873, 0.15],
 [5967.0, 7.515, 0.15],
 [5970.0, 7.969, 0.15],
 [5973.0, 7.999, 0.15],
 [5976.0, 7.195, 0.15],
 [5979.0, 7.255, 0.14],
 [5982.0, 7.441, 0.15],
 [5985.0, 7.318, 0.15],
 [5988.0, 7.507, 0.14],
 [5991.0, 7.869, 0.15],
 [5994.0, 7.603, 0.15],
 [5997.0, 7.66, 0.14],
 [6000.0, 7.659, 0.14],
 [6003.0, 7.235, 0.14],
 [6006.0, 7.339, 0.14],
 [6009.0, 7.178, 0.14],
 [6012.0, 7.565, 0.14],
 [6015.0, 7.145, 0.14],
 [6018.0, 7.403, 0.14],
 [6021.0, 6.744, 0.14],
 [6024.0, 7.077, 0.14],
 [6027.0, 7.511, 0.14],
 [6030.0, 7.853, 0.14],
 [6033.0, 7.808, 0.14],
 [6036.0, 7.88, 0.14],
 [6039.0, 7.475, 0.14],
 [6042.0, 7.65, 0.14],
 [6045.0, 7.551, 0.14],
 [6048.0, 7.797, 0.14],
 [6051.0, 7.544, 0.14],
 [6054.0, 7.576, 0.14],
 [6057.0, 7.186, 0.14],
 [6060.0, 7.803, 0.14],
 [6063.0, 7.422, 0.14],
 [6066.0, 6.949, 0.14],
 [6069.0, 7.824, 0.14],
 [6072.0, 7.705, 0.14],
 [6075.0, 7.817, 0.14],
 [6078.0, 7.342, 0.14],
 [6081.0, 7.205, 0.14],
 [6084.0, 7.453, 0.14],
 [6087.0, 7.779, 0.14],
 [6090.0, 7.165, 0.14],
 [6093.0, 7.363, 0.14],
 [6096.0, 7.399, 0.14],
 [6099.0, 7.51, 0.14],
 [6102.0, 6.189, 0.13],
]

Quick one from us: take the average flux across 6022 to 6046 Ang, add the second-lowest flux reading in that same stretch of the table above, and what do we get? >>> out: 15.1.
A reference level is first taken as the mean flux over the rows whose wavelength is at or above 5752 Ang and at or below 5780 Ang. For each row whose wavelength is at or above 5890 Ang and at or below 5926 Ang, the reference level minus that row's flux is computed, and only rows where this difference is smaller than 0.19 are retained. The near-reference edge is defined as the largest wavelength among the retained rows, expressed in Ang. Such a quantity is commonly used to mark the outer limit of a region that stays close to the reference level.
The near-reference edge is 5925.0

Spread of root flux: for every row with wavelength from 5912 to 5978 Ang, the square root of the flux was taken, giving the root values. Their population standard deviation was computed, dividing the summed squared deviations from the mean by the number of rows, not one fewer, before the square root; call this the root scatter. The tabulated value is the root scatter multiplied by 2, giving 0.09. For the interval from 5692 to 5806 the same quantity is 0.15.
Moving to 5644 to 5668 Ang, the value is 0.14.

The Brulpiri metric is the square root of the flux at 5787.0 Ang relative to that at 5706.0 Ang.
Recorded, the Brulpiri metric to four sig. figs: 1.014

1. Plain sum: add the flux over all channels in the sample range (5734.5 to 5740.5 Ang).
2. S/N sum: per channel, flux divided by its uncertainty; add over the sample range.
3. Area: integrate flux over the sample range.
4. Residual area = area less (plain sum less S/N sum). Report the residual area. 108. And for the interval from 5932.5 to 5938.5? 130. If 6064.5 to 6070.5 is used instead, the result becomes 135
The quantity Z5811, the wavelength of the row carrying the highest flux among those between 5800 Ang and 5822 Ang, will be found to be 5811.0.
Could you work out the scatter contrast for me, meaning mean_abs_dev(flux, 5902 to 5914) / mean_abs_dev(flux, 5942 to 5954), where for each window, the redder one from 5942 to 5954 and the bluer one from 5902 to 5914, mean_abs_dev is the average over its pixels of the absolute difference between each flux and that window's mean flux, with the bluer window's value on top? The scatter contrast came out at 0.44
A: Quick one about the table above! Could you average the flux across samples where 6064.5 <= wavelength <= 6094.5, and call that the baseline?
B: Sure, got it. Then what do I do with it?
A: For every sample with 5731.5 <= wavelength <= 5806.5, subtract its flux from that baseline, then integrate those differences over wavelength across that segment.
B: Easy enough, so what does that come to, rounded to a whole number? 14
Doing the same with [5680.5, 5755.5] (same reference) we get 24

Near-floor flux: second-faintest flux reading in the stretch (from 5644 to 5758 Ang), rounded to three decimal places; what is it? 6.132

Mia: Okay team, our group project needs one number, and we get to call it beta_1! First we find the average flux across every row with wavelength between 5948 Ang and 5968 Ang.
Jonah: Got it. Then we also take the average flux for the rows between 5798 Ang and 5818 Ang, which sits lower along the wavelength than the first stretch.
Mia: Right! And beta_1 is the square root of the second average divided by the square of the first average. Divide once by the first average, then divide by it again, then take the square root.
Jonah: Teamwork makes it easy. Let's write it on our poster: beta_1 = 0.363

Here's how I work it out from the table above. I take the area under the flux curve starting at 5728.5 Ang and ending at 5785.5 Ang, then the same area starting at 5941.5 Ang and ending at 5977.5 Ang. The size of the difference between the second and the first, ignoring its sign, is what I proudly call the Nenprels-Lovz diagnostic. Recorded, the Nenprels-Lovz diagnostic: 140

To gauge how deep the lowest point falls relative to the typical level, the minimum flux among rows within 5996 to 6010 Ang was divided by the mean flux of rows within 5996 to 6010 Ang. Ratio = 0.968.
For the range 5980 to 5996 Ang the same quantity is 0.970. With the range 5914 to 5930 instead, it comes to 0.975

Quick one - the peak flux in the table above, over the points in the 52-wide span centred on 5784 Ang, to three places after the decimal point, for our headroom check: 7.792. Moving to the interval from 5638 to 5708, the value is 7.526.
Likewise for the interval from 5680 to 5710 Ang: 7.335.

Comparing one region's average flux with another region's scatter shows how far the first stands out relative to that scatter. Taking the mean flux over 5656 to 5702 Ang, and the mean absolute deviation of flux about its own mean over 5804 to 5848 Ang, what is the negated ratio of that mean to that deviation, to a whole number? -37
